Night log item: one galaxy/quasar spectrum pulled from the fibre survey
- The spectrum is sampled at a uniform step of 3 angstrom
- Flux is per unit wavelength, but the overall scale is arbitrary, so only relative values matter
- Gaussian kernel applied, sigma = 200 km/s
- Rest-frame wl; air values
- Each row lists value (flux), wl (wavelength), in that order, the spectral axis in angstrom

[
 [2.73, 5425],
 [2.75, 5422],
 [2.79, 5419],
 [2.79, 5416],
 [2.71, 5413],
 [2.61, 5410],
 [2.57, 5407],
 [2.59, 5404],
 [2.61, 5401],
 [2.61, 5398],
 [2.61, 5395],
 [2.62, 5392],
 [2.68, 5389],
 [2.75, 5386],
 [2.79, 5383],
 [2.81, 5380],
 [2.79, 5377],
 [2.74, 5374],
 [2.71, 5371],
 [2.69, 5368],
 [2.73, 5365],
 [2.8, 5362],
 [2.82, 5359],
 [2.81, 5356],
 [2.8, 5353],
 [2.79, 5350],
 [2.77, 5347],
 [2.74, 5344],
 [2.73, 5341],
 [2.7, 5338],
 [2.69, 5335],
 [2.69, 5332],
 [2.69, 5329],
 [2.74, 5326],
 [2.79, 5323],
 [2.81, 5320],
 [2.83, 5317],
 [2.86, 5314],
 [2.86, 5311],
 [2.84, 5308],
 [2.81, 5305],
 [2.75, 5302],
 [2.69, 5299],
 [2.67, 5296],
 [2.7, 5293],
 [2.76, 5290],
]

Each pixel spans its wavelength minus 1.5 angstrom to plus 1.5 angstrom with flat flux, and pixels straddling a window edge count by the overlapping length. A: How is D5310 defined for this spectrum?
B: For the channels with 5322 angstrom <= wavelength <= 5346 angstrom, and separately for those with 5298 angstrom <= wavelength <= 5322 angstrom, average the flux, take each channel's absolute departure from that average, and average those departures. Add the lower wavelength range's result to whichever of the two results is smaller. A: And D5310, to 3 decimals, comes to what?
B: 0.072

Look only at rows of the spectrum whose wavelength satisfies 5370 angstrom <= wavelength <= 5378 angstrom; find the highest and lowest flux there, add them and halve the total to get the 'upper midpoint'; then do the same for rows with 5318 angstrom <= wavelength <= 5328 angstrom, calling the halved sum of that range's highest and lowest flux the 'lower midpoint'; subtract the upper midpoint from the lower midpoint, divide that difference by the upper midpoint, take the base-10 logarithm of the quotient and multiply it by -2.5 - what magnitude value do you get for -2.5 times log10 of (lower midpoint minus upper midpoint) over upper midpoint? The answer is 5.1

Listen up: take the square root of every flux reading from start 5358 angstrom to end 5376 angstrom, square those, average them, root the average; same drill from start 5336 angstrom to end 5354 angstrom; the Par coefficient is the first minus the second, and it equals -0.002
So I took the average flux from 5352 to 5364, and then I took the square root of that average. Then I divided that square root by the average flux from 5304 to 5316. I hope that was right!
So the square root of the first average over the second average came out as 0.589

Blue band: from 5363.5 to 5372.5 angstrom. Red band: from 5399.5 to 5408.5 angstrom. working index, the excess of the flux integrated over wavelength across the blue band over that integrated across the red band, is 1.1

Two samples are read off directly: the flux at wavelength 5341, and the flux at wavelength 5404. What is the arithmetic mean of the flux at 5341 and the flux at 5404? 2.66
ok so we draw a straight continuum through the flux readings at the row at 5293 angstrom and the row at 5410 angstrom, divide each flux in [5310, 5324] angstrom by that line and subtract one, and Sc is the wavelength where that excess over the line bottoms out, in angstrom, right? 5323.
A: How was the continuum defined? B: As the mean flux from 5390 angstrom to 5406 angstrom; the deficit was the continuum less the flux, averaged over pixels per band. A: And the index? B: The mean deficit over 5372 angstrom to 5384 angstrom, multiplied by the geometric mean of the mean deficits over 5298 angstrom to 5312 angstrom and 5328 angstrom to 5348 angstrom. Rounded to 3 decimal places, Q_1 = -0.024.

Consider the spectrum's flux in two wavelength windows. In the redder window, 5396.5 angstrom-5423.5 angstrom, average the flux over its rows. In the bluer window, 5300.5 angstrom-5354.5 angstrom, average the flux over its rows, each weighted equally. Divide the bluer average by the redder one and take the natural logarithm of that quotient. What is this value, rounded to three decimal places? 0.037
